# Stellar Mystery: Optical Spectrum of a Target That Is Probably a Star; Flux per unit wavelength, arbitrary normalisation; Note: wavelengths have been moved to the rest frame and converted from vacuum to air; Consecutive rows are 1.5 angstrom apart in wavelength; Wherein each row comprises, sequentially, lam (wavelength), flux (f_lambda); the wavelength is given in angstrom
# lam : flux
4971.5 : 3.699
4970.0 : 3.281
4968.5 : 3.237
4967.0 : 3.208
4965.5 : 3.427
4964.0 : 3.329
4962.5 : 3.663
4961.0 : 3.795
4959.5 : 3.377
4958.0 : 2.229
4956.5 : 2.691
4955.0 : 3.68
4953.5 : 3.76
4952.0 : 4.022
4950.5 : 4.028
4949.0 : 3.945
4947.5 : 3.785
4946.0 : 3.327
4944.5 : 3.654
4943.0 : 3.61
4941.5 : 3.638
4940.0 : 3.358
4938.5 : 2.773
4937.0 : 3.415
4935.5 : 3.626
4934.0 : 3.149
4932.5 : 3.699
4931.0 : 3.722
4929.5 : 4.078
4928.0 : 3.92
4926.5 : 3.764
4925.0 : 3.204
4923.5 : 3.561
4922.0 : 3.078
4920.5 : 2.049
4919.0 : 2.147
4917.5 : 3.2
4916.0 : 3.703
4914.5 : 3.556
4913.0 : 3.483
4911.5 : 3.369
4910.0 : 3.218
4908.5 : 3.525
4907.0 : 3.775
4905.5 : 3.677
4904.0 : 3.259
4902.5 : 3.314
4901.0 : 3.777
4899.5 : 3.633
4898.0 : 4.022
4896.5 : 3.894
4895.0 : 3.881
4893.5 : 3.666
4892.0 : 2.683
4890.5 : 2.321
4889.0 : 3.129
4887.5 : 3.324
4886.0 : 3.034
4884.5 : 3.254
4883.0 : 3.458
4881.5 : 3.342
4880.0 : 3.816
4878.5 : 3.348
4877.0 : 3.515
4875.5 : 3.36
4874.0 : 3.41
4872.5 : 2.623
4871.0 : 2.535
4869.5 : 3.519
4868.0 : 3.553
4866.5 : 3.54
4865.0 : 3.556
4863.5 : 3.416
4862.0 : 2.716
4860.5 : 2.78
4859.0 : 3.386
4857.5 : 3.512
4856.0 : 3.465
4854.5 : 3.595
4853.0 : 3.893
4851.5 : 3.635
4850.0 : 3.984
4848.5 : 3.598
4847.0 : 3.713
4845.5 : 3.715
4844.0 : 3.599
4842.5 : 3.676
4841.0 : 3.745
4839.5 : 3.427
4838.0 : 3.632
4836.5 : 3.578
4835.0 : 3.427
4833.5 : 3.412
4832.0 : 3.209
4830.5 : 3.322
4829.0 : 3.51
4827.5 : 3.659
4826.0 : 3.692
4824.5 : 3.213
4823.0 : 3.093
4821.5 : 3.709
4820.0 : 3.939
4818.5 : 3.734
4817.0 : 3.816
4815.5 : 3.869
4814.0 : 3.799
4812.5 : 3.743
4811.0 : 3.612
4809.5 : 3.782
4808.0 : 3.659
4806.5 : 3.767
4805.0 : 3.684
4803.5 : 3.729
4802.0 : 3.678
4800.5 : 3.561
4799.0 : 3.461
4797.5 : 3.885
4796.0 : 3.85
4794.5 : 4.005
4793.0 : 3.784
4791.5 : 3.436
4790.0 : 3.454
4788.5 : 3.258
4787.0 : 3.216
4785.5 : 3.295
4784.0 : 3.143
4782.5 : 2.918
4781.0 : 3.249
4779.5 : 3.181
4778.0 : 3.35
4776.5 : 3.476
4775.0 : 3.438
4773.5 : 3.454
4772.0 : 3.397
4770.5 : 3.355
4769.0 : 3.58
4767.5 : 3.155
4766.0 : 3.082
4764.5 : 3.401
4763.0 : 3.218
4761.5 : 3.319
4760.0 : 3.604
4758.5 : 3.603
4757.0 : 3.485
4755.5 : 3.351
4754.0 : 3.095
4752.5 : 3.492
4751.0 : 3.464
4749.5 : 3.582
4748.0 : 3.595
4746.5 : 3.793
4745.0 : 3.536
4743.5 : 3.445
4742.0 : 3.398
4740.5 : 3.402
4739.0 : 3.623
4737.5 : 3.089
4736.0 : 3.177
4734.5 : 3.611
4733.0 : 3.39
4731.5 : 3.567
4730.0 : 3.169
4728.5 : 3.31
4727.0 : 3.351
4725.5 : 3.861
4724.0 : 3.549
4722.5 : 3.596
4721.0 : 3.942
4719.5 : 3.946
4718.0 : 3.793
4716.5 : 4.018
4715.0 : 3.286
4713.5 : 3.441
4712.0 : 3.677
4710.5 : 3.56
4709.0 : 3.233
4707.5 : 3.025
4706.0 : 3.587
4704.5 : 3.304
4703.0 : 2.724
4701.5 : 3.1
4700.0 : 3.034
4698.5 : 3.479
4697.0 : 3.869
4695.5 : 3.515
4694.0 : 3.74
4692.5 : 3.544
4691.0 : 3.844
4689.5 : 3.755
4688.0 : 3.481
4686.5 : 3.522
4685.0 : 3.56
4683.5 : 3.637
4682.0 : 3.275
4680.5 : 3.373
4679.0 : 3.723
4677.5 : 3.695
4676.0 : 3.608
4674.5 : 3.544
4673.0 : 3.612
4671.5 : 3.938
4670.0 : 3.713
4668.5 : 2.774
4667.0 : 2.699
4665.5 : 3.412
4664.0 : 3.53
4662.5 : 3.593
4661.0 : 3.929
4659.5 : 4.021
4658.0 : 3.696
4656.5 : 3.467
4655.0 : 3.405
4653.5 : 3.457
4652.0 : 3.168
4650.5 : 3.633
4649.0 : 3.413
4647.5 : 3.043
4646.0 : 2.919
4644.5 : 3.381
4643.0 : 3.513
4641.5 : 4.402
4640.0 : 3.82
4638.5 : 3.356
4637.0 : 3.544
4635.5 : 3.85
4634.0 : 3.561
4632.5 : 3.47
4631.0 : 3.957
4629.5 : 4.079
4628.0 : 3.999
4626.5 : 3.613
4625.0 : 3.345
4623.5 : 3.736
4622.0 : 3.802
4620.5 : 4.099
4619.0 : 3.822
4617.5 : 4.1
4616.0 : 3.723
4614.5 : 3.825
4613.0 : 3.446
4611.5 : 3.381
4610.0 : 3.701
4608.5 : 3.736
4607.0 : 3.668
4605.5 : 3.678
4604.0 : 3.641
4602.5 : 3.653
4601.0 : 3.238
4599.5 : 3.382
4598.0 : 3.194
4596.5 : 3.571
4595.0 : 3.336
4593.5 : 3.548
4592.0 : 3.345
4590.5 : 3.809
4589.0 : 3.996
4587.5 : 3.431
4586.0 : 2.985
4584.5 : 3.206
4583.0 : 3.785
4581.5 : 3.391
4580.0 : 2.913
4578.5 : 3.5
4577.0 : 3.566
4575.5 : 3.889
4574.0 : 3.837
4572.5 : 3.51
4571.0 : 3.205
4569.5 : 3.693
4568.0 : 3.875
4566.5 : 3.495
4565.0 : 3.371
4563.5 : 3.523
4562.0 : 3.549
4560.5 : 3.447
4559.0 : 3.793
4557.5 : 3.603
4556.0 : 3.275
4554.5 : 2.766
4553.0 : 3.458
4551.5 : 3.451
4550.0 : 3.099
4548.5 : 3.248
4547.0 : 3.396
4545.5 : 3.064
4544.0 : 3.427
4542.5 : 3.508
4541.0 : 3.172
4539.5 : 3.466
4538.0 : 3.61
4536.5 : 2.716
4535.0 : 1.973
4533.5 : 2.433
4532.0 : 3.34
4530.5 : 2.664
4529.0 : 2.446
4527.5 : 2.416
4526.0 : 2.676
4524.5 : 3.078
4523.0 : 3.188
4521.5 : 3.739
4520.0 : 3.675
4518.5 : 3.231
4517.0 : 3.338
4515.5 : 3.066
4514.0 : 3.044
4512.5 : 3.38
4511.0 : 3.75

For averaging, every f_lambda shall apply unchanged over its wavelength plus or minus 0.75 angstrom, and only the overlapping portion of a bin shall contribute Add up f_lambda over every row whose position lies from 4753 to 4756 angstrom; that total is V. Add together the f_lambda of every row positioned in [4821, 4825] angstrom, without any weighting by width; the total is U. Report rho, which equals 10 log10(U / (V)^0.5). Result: 6.0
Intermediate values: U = 10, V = 6.4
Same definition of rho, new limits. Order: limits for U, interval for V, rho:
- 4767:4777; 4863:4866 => 9.6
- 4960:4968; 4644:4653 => 6.0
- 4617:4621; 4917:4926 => 4.6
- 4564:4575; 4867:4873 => 8.5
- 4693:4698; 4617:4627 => 3.3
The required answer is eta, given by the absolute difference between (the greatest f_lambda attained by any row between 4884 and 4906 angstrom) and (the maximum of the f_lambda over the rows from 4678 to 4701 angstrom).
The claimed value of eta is 0.15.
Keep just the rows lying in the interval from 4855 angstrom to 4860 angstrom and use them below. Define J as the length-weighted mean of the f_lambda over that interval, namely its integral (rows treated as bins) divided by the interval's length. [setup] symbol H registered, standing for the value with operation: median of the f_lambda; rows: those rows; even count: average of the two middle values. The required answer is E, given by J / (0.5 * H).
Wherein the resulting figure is 1.98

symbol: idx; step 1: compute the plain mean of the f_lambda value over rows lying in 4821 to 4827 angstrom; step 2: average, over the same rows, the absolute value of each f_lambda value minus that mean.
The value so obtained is 0.274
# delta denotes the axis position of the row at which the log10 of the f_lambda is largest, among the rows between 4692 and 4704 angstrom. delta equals 4697.0 angstrom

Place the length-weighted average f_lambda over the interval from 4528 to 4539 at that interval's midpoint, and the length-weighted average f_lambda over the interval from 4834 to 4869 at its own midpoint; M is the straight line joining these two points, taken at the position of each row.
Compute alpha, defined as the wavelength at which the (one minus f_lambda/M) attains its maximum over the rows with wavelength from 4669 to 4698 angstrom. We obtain 4682.0 angstrom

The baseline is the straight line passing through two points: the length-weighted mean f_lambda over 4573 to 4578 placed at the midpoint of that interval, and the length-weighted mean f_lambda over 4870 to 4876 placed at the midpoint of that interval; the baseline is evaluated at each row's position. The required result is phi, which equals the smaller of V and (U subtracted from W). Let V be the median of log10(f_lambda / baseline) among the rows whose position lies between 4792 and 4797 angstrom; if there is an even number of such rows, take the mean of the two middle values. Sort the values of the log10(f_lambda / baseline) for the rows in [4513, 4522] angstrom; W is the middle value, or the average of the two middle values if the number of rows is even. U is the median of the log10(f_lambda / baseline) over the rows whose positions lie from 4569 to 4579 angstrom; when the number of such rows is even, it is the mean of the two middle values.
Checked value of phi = -0.05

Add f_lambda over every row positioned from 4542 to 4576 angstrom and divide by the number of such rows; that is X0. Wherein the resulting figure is 3.46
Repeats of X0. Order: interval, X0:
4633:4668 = 3.51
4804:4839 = 3.60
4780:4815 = 3.56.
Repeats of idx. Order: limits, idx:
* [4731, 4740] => 0.191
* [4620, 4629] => 0.201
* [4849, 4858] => 0.172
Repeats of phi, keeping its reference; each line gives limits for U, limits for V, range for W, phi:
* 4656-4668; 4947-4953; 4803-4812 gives 0.06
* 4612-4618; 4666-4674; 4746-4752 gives 0.01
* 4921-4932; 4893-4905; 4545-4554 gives -0.18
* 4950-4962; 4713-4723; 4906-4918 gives -0.04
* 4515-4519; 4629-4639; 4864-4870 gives 0.00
